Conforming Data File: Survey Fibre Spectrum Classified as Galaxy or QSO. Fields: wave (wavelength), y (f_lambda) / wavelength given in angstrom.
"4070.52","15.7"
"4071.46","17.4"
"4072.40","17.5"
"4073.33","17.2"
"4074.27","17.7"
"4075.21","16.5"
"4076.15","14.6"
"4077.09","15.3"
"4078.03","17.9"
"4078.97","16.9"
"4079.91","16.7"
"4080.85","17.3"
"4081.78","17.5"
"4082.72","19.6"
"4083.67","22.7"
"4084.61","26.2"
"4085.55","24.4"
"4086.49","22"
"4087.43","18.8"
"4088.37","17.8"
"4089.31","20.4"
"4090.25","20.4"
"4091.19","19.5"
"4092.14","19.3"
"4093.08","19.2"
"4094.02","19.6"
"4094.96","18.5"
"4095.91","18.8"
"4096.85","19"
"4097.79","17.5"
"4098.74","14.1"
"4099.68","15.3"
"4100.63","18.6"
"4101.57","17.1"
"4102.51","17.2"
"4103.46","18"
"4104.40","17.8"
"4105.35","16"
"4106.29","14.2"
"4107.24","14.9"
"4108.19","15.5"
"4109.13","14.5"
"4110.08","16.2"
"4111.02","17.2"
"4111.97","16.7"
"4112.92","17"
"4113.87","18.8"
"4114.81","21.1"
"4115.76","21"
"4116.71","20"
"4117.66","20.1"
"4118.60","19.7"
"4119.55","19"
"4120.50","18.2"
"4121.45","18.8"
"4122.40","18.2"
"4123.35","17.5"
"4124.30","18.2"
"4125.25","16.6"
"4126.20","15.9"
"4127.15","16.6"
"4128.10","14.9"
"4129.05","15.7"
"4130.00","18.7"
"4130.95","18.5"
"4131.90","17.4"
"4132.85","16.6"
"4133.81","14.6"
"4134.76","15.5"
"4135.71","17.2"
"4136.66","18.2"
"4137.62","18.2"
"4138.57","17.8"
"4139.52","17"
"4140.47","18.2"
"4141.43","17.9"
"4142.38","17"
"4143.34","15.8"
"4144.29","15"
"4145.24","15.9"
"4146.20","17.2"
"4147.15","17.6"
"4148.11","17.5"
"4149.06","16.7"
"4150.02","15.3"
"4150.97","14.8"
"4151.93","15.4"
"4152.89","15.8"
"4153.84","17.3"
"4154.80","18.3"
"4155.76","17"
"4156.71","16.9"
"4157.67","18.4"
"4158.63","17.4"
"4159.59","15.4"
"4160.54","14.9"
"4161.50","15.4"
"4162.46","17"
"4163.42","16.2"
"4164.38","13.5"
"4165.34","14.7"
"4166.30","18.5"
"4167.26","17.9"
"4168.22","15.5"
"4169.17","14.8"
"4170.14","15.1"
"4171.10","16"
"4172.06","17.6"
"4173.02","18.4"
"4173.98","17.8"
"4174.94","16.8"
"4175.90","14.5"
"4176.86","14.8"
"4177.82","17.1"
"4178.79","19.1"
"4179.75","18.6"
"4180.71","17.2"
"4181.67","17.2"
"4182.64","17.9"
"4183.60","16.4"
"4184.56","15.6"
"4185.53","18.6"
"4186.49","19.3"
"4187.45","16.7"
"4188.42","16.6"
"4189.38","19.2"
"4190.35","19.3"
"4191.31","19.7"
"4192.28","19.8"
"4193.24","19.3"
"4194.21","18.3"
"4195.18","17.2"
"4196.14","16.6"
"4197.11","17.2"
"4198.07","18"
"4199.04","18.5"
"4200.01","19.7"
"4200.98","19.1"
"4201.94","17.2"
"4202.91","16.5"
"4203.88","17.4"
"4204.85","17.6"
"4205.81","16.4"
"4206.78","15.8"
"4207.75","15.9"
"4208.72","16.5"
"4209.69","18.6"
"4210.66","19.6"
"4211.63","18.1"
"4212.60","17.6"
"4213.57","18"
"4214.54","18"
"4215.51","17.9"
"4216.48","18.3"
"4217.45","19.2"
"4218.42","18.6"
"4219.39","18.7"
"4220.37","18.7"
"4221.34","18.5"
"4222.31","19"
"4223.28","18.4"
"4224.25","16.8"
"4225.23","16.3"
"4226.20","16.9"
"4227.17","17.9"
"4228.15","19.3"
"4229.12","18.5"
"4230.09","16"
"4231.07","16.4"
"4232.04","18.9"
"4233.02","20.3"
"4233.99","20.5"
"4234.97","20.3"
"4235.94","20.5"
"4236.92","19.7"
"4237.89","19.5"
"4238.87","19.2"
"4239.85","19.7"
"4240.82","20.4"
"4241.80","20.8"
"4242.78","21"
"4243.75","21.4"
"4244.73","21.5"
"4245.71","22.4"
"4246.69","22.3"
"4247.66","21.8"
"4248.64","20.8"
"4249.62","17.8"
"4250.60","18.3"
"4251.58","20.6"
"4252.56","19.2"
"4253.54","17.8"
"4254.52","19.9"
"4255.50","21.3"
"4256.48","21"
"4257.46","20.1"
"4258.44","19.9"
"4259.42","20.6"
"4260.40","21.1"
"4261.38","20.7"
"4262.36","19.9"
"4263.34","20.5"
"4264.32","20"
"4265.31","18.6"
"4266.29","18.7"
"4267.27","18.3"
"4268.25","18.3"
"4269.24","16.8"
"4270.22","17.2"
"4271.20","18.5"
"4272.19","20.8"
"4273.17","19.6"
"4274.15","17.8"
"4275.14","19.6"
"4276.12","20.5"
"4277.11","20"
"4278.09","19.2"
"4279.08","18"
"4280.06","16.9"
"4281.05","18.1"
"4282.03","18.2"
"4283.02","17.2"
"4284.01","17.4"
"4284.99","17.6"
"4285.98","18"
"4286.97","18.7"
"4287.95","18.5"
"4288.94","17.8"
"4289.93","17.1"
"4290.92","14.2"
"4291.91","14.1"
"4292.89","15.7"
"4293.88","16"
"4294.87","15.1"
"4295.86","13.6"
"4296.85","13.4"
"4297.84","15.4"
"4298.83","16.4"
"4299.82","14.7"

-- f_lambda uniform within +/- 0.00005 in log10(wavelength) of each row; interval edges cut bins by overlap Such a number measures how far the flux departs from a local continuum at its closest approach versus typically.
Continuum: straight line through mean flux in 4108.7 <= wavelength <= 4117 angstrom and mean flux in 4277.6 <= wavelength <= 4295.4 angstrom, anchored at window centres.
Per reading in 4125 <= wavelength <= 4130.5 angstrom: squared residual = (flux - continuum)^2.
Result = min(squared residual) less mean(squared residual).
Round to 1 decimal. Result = -3.3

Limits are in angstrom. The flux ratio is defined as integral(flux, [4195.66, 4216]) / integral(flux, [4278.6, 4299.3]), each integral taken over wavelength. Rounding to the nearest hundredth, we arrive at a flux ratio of 1.05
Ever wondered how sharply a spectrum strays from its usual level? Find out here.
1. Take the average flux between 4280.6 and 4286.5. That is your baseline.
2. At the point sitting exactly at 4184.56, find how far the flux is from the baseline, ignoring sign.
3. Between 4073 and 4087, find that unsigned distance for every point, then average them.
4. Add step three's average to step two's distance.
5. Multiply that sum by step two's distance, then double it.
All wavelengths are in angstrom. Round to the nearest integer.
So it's 20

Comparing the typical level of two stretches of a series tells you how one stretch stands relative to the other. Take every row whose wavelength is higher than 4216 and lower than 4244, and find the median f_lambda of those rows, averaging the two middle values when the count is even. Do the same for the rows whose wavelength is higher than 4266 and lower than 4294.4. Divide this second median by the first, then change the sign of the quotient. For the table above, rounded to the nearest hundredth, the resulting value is -0.95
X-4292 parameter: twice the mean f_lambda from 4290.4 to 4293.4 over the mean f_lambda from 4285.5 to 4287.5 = 1.60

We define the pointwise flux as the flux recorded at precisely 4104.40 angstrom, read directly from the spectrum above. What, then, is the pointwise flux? 17.8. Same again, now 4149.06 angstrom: 16.7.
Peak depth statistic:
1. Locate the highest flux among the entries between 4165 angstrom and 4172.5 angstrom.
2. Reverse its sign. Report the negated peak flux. -18.5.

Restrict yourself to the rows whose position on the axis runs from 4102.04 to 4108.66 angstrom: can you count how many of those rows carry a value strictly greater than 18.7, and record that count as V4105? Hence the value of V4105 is 0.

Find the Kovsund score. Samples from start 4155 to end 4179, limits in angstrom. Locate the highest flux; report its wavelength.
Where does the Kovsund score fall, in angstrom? 4178.79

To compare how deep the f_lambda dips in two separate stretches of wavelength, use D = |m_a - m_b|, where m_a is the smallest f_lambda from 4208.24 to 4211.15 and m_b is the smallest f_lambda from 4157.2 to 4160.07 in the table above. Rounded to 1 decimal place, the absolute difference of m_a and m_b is 1.1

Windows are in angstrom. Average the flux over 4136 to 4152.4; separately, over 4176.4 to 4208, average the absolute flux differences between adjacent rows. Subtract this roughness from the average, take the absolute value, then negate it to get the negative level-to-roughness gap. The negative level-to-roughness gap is -15.8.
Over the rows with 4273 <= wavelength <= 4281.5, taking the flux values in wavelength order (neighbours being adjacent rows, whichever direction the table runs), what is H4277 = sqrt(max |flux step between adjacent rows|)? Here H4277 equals 1.34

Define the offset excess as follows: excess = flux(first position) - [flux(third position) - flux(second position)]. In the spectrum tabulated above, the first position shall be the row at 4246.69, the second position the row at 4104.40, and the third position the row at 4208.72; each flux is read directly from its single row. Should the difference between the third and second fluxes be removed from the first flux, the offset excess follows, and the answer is 24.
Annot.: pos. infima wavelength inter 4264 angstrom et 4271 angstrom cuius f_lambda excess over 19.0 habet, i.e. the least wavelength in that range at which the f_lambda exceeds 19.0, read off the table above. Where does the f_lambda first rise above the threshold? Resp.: 4264.32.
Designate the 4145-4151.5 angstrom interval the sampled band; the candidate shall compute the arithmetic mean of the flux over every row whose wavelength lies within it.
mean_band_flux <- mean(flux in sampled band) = 16.4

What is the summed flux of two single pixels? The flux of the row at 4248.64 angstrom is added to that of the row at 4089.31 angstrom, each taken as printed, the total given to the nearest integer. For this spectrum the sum 41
